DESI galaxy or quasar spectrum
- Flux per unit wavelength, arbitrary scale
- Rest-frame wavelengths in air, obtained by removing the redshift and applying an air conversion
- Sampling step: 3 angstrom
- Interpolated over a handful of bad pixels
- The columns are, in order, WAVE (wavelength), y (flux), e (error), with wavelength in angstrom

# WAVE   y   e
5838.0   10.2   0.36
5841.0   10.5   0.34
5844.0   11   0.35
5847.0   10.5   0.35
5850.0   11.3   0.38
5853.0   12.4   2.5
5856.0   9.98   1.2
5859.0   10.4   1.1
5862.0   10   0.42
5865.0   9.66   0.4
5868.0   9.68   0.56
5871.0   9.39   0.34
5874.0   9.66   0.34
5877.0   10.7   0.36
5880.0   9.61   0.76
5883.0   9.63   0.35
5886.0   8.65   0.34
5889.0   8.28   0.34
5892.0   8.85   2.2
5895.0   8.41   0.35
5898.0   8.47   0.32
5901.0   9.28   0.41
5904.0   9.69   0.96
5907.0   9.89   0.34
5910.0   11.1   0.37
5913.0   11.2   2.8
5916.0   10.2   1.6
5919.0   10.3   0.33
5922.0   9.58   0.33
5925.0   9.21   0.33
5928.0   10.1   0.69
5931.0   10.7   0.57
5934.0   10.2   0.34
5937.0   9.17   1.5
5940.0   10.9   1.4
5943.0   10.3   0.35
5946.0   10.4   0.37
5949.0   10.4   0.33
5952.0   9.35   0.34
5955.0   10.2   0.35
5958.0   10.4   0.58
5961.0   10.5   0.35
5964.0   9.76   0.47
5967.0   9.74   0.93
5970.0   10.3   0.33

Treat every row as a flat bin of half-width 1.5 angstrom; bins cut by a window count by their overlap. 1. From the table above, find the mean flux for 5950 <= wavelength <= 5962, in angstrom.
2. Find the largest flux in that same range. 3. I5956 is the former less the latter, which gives -0.39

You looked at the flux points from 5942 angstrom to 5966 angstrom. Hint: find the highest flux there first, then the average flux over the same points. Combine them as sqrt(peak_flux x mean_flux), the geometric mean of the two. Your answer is 10.3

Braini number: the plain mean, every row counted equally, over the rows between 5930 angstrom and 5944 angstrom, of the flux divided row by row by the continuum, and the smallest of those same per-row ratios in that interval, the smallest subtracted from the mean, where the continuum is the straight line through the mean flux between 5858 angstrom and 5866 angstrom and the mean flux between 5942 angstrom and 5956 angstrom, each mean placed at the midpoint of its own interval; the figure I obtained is 0.11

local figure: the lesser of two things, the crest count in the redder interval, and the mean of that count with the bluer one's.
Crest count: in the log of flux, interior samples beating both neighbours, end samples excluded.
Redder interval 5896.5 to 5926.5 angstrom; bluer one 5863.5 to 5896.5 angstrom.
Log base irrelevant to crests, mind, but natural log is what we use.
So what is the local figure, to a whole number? 2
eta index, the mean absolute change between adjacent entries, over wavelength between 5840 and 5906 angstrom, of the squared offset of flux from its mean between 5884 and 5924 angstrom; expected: 1.26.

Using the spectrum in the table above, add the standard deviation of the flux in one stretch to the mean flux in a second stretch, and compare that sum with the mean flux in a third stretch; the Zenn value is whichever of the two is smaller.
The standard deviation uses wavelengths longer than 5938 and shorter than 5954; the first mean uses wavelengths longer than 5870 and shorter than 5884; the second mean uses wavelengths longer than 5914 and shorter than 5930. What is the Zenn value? 9.9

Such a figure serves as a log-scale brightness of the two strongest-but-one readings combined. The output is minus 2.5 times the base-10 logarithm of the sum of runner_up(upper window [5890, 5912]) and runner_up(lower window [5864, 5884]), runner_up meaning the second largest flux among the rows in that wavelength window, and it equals -3.23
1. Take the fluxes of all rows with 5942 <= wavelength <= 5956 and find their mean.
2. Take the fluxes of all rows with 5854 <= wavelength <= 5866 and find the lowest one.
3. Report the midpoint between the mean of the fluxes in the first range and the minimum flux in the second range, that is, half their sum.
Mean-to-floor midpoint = 9.89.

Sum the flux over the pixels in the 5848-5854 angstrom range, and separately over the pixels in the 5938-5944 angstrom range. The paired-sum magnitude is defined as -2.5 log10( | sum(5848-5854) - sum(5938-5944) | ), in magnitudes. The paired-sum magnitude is -1.0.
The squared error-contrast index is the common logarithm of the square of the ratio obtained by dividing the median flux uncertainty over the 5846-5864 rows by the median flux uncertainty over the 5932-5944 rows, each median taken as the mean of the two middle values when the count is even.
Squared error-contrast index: -0.12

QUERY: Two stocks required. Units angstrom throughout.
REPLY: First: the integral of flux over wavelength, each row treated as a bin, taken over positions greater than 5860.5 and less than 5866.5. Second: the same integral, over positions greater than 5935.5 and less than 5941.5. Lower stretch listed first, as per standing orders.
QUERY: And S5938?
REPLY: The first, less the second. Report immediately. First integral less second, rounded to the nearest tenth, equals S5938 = -1.2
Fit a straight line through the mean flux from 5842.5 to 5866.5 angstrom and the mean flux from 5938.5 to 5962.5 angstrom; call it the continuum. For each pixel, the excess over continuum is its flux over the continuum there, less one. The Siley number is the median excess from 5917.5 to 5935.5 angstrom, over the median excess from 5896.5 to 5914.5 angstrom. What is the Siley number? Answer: 0.34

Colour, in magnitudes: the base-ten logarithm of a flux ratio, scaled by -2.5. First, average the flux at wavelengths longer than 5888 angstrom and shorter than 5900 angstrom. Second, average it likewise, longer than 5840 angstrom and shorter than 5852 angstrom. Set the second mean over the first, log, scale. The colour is -0.26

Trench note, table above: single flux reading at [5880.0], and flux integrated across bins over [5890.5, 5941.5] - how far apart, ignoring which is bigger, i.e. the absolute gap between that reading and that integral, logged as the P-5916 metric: 492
